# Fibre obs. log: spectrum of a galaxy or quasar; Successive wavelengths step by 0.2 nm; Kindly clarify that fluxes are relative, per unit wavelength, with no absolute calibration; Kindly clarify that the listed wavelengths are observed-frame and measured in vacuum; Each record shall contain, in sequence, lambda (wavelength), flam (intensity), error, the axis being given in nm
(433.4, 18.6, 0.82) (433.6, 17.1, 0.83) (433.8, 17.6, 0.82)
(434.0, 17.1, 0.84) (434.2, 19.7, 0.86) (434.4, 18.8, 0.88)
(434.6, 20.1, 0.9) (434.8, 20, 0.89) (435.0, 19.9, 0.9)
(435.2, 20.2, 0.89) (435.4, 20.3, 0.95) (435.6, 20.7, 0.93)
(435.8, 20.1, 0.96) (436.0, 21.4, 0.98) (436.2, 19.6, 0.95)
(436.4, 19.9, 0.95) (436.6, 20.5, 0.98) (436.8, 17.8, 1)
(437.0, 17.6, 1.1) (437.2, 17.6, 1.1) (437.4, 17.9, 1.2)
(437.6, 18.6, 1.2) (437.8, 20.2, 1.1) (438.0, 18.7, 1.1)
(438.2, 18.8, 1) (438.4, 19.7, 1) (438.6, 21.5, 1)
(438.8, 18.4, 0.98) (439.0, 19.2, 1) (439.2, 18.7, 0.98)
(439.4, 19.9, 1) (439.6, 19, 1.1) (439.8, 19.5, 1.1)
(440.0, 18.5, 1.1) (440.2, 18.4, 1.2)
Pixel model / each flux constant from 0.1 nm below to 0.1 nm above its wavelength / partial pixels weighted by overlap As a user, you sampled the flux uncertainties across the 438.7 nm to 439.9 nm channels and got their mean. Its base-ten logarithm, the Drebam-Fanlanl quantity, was 0.01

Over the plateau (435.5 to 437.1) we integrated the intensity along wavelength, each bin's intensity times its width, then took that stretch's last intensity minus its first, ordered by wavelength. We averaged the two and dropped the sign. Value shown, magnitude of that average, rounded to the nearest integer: 14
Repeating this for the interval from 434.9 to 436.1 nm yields 13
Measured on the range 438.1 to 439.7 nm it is 16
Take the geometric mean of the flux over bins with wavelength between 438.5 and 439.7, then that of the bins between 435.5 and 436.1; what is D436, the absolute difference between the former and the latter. 1.3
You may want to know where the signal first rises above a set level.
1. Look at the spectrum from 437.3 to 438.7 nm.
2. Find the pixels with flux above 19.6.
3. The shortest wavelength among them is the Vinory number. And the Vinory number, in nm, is 437.8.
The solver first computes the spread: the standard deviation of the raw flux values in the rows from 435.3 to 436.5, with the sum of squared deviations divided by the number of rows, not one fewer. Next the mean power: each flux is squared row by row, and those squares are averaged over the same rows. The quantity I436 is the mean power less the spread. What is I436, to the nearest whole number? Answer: 413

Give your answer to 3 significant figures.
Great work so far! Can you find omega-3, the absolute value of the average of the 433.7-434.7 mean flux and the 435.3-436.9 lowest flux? 18.2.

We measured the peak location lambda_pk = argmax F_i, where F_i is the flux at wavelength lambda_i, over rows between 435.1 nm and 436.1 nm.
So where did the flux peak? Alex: 436.0 nm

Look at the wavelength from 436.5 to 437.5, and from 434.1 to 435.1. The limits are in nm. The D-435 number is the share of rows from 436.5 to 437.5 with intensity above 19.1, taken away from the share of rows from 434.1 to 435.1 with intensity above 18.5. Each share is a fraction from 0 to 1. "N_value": 0.8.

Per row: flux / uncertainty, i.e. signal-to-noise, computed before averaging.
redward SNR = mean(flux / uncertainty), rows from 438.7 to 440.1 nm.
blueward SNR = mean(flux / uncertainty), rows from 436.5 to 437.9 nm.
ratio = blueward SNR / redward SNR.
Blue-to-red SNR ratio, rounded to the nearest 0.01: 0.93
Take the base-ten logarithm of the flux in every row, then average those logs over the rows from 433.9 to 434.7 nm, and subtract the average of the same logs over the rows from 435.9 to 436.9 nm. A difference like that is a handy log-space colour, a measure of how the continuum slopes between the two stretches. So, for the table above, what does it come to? -0.021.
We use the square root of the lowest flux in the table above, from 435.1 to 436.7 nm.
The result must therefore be 4.43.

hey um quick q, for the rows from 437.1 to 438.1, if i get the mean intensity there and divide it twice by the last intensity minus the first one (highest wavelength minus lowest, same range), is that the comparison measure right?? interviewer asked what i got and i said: 15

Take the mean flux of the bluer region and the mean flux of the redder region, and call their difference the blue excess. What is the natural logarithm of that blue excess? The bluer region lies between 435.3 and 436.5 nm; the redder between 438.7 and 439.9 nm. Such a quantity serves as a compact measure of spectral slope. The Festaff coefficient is 0.20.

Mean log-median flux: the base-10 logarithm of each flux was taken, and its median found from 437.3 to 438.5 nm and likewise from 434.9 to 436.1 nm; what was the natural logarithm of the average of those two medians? 0.254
